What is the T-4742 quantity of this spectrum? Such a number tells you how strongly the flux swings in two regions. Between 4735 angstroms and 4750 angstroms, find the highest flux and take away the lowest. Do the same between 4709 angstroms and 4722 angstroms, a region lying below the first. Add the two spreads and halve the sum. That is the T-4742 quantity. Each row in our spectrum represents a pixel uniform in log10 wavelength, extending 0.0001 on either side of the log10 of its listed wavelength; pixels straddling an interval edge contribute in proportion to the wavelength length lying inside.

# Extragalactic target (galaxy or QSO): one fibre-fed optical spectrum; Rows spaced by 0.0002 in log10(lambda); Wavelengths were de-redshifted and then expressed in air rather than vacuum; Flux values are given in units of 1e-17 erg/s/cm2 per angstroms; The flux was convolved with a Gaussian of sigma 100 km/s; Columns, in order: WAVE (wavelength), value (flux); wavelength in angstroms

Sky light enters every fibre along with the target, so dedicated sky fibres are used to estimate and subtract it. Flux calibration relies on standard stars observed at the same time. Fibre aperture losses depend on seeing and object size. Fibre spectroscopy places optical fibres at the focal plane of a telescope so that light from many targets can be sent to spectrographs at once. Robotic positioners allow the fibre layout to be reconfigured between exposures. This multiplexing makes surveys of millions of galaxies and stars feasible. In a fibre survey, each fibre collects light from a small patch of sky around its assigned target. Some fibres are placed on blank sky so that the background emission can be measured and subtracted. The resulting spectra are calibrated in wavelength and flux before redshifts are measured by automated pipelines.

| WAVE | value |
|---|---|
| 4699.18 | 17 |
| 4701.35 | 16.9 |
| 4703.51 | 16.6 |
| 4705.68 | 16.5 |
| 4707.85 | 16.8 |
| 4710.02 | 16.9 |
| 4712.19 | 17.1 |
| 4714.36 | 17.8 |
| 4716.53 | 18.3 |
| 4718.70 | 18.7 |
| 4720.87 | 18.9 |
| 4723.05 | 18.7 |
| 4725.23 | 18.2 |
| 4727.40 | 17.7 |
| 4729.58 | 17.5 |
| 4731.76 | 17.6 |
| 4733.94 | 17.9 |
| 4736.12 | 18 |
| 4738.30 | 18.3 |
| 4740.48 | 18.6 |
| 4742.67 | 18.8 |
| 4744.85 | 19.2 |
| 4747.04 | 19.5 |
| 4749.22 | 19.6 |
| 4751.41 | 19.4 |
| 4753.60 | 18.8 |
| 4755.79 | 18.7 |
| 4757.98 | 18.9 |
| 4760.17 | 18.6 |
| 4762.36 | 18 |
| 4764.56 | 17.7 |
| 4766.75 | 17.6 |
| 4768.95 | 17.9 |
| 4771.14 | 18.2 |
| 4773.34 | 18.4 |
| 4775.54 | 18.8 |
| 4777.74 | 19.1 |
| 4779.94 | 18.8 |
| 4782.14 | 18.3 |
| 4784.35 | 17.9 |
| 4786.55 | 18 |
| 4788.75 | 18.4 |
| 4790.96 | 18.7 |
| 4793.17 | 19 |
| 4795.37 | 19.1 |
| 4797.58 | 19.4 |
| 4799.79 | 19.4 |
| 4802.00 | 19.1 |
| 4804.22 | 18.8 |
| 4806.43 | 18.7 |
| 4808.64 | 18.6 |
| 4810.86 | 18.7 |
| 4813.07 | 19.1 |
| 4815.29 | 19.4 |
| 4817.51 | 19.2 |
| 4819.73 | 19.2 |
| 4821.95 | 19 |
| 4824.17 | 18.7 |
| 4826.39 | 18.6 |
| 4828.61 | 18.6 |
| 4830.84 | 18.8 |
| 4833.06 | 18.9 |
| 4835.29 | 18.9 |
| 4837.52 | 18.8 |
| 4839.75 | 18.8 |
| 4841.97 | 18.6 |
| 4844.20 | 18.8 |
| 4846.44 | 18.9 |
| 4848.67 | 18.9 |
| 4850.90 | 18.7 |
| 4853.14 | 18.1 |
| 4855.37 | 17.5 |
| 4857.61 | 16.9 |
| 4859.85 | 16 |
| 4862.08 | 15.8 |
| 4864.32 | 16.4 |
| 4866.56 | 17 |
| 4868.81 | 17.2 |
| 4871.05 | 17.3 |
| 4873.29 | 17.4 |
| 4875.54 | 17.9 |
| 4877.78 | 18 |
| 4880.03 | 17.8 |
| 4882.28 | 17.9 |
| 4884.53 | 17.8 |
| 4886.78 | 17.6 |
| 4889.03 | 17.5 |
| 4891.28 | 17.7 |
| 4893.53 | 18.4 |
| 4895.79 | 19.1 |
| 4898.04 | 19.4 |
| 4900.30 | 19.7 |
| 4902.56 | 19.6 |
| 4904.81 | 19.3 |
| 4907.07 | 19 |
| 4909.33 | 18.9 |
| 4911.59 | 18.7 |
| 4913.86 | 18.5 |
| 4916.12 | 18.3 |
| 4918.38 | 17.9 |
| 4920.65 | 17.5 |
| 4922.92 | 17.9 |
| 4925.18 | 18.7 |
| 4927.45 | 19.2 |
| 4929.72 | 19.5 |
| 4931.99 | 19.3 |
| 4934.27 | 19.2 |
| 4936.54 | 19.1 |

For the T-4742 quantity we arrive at 1.80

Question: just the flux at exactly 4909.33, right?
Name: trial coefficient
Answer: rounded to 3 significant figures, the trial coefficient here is 18.9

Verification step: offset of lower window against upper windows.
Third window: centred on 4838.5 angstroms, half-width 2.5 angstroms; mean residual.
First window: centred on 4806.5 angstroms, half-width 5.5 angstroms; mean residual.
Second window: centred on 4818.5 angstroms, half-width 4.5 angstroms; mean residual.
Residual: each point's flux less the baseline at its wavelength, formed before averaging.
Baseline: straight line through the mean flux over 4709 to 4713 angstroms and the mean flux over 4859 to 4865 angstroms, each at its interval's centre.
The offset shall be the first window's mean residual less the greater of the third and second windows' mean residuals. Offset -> -0.5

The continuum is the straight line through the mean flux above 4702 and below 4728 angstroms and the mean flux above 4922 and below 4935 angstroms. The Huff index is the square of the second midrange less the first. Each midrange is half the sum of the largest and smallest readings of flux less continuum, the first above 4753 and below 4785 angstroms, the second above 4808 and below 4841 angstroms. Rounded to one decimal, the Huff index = 0.1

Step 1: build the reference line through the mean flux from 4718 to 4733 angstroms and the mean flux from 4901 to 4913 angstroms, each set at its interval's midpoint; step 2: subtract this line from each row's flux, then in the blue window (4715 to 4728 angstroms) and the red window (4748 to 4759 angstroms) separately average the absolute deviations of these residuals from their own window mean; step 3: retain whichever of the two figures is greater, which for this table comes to 0.36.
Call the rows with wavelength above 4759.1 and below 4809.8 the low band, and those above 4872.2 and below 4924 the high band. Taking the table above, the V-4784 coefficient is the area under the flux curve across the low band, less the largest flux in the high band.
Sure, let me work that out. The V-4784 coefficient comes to 920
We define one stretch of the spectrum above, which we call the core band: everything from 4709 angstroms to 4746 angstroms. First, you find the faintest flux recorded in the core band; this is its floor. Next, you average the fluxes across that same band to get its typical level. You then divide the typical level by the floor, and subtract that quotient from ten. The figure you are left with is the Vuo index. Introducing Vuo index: 8.93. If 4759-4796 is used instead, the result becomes 8.96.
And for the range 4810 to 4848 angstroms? 8.98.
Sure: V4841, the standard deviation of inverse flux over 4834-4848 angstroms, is 0.0003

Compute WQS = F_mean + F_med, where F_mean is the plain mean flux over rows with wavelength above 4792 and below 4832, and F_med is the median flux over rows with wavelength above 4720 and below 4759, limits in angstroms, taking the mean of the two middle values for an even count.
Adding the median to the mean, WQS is 37.7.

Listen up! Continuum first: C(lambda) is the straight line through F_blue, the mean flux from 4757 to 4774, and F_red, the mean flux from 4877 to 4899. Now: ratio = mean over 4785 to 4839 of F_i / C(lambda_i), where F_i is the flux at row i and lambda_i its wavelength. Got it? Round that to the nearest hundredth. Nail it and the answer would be 1.04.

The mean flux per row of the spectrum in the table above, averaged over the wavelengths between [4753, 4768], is 18.3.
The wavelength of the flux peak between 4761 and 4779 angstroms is 4777.74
